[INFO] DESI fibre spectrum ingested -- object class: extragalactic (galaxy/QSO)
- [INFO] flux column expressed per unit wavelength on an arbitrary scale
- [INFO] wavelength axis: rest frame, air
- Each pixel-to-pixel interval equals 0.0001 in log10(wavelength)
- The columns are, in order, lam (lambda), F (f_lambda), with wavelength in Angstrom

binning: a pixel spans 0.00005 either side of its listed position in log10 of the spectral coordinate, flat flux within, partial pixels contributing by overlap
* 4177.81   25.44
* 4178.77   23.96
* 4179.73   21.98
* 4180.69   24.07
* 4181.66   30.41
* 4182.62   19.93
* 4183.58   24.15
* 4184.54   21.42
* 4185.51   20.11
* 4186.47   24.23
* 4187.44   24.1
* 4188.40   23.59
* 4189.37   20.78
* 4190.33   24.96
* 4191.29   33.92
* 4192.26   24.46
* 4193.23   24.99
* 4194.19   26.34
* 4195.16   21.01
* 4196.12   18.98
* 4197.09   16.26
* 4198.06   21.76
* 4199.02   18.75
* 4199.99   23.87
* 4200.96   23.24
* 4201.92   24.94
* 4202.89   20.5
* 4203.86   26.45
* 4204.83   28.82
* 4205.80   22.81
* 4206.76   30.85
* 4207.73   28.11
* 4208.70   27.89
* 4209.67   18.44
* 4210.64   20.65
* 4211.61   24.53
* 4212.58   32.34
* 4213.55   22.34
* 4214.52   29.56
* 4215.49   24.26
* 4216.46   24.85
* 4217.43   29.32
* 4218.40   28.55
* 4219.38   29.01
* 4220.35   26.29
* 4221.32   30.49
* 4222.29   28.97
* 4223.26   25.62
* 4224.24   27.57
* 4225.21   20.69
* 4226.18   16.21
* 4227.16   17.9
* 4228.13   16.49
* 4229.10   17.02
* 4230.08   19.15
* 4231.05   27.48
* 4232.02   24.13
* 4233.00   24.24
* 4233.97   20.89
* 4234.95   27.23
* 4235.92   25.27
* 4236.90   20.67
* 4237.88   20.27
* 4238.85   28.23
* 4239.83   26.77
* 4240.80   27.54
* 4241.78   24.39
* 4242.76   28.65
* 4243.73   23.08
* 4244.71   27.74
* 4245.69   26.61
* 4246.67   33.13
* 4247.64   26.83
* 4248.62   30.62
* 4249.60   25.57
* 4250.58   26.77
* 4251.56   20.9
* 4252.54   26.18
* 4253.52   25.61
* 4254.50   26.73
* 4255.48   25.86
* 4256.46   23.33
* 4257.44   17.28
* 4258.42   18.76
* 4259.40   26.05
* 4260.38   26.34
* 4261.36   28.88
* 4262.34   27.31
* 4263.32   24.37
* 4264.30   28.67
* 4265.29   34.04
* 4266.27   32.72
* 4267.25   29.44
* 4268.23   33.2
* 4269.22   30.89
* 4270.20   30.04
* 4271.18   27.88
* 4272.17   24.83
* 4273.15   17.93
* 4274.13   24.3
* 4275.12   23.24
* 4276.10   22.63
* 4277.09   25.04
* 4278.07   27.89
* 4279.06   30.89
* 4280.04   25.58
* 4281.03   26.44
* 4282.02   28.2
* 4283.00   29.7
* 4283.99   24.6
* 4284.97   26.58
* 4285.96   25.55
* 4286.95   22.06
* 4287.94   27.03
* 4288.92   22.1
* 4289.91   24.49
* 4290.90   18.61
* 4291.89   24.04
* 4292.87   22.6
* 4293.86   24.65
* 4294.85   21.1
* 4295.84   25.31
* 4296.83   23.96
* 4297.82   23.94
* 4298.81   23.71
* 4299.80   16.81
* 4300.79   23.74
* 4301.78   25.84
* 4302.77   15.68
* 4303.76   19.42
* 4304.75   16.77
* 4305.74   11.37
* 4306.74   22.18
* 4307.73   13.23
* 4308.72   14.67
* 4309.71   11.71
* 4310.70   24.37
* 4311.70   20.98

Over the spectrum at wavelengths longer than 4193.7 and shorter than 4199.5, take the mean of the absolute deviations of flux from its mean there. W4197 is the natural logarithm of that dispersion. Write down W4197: 0.92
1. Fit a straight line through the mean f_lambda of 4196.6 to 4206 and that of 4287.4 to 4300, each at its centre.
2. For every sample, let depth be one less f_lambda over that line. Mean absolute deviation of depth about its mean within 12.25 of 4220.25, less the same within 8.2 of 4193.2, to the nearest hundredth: 0.06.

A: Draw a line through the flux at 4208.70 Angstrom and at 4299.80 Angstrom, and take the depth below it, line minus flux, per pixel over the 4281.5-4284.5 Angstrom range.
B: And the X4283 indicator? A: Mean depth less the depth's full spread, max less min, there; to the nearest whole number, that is -14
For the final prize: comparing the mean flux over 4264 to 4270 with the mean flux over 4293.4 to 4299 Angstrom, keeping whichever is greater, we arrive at 31.5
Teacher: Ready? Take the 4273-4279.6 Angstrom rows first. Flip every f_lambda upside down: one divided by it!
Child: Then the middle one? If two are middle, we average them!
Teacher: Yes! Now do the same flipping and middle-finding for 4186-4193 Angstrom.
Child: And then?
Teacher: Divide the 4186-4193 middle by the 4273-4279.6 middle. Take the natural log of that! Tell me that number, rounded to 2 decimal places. 0.00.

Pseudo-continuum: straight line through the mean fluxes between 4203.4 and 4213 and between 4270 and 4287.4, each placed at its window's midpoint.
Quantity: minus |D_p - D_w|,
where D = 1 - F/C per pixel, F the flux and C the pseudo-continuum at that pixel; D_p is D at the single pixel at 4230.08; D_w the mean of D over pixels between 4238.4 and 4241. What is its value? -0.32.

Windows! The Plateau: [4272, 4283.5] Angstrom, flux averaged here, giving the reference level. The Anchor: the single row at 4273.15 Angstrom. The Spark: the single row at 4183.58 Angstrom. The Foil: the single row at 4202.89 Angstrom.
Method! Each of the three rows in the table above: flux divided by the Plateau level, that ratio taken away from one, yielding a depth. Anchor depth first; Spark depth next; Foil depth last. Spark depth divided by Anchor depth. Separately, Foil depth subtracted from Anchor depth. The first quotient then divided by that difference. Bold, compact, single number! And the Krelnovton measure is 2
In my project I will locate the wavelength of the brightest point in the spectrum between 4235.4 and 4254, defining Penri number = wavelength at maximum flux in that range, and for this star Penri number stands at 4246.67 Angstrom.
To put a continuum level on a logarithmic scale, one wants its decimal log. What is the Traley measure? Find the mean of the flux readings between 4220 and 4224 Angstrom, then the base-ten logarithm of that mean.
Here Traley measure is 1.445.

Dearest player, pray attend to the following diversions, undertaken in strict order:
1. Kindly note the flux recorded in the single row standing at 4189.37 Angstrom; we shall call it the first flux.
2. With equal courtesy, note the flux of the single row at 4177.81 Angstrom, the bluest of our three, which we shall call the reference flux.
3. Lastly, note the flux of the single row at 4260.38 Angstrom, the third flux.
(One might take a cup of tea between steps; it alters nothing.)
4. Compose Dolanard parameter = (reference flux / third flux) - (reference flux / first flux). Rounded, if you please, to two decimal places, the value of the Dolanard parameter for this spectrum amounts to -0.26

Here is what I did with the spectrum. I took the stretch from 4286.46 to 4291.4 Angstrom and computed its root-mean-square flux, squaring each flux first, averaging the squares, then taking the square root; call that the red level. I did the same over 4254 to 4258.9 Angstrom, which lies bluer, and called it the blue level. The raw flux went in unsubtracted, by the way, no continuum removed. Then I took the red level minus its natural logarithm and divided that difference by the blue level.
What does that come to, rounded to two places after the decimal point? 0.88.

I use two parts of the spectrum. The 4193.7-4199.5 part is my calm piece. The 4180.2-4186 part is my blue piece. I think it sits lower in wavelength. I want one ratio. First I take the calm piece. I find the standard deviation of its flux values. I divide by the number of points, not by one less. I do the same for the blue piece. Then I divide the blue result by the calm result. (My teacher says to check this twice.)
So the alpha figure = 1.1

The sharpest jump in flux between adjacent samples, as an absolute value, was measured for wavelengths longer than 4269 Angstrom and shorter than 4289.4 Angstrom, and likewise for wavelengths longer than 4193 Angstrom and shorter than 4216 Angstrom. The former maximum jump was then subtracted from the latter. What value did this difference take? 3.1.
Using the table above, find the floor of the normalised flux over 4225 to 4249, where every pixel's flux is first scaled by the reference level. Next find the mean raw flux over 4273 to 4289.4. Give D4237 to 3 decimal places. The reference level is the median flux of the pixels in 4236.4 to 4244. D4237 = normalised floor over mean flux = 0.025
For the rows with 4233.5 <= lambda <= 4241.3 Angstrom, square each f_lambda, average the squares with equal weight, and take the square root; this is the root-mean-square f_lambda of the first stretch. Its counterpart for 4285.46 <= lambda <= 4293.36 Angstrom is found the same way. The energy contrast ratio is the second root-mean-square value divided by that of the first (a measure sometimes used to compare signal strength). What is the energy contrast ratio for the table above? 0.94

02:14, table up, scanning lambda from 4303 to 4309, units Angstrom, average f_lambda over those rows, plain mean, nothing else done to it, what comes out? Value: 16.3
